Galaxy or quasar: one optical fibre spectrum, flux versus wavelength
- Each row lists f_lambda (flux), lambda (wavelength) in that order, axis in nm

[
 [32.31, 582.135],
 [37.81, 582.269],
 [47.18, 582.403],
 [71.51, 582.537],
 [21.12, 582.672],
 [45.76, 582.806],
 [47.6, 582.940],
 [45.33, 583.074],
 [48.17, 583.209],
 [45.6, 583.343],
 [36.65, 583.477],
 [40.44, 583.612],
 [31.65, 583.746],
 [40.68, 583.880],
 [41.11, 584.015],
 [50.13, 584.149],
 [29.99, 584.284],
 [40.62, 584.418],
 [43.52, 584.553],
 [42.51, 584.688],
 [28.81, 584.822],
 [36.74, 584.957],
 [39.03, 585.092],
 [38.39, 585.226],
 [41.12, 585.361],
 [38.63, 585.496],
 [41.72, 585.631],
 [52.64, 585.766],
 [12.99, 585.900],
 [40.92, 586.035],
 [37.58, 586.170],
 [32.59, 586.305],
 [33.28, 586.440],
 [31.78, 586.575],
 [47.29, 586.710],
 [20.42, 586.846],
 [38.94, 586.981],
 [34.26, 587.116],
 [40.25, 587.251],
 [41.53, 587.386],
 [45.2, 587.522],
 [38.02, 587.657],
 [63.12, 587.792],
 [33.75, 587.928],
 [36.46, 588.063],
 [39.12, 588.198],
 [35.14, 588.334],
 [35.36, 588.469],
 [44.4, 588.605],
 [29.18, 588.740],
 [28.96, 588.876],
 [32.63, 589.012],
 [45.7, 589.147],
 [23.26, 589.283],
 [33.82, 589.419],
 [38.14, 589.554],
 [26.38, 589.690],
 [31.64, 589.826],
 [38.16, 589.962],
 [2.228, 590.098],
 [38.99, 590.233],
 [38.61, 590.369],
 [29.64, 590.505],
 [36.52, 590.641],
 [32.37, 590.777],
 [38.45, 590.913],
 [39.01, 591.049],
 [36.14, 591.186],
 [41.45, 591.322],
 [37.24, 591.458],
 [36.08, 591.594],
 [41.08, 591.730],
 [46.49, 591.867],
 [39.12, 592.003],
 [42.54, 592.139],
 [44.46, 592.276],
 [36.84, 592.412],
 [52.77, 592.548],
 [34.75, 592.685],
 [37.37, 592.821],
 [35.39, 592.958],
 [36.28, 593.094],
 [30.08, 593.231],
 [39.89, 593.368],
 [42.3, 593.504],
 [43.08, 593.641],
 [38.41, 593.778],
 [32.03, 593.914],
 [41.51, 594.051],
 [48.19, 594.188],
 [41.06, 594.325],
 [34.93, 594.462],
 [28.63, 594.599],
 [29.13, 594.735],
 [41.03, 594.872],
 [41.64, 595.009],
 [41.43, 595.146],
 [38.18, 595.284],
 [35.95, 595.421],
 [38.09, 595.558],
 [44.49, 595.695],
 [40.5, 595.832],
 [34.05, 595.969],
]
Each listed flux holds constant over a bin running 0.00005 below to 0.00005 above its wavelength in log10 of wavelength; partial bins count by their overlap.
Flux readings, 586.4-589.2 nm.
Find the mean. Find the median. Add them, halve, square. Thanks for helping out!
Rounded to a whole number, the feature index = 1380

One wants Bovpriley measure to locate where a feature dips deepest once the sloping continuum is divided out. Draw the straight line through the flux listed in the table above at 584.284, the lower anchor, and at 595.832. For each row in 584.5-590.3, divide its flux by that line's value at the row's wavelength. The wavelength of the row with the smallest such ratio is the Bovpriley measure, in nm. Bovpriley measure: 590.098 nm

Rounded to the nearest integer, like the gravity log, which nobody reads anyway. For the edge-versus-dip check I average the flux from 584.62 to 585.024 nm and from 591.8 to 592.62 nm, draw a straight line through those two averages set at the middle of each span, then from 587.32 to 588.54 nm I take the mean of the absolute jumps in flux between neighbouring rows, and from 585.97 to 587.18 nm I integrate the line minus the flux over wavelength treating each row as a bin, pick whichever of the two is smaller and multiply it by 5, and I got 16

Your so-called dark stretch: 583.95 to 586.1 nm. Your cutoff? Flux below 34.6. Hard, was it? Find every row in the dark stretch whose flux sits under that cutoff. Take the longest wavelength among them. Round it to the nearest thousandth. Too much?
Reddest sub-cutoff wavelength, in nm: 585.900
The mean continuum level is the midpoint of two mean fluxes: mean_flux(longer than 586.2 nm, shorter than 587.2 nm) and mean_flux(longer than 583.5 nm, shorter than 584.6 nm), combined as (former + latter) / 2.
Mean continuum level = 36.9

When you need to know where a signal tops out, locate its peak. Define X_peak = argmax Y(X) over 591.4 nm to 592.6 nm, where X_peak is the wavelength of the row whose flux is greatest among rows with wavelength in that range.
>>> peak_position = 592.548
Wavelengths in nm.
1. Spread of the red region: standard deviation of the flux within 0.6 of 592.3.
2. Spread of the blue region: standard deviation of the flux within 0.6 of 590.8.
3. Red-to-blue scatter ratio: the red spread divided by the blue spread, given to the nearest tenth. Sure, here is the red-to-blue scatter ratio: 1.5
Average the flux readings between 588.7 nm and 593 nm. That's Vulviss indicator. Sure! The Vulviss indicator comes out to 35.8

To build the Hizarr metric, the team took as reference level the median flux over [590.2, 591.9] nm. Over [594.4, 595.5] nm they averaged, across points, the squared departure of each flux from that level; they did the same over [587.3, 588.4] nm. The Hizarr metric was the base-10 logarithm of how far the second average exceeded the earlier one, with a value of 1.8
